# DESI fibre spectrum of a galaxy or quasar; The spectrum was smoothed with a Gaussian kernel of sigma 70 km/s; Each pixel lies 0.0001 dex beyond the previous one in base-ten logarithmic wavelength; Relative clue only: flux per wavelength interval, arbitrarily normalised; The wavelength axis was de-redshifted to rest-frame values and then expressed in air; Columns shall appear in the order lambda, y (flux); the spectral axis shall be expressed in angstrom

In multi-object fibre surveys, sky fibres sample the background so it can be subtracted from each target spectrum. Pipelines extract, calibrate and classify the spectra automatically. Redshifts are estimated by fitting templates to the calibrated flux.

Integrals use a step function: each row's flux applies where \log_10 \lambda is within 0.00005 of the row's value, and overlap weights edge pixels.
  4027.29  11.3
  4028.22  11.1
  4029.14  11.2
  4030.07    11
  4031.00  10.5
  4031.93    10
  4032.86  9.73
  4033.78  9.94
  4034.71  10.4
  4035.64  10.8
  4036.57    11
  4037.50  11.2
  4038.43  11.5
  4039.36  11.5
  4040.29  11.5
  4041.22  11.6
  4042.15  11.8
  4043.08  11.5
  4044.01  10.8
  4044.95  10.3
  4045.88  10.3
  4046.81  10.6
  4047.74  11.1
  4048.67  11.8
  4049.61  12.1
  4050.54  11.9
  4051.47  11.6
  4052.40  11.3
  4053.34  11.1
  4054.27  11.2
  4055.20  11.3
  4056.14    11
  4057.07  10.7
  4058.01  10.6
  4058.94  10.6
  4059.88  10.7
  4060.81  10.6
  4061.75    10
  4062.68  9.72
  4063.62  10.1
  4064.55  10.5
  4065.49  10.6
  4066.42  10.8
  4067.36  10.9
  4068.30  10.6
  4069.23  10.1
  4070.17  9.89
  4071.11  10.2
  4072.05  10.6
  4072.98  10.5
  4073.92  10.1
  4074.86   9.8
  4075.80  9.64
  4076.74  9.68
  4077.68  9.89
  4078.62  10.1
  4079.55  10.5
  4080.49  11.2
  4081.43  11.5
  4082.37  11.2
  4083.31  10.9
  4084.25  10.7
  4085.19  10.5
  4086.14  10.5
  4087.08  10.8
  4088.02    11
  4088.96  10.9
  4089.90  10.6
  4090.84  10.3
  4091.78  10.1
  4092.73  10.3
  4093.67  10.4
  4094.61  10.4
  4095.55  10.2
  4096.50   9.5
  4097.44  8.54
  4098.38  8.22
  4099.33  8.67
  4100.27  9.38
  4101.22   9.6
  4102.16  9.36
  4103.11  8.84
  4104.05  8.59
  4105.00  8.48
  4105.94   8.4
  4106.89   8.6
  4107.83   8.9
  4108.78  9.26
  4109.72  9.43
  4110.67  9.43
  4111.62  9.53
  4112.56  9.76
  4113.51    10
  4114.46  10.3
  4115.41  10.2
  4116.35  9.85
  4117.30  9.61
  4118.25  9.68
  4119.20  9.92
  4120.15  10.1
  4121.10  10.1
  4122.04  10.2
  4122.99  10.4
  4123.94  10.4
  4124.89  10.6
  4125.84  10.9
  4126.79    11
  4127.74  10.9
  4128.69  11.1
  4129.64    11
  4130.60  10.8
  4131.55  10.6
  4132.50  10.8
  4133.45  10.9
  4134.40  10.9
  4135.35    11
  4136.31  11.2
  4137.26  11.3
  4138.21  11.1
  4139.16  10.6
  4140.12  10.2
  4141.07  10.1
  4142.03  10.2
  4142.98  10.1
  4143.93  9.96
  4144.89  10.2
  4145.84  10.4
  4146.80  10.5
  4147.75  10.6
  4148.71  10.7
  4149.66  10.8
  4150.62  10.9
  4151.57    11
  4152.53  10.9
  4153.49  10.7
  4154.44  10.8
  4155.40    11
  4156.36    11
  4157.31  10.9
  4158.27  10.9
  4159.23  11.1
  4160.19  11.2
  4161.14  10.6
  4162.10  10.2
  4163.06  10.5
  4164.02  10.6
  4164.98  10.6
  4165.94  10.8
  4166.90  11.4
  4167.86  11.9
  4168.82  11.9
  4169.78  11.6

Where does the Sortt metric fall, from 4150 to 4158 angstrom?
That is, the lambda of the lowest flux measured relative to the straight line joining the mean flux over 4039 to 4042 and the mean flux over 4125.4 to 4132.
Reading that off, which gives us 4153.49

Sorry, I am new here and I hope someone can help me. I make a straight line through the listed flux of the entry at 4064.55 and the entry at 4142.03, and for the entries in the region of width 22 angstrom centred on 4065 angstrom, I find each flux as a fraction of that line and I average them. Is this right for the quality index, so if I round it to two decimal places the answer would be 1.00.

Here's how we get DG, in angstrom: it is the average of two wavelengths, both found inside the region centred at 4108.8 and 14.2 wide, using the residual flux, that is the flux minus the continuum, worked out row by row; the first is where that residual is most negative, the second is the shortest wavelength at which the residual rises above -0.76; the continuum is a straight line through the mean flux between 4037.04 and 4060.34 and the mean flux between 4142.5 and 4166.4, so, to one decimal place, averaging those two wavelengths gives 4110.2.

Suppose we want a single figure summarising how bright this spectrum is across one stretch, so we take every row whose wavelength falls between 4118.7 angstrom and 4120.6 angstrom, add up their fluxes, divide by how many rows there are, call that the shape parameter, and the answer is 10.0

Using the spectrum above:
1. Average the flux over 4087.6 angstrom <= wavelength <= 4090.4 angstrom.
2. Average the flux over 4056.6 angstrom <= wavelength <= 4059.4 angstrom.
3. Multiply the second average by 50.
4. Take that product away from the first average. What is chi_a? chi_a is -521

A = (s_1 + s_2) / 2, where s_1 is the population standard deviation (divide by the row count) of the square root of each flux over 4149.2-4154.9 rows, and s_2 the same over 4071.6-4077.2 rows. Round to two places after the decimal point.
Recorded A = 0.04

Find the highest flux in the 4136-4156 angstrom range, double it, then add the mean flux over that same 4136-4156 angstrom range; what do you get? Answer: 33.2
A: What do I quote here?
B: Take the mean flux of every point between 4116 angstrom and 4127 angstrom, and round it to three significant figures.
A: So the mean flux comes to 10.2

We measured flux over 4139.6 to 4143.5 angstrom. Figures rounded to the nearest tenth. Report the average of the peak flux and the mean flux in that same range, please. 10.2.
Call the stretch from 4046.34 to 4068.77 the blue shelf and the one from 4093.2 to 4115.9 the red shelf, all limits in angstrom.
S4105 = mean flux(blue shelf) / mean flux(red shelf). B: 1.17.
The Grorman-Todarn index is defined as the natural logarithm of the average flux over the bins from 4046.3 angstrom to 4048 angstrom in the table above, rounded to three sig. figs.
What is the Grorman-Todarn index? 2.38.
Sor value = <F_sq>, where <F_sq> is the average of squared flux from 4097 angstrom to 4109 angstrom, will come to 78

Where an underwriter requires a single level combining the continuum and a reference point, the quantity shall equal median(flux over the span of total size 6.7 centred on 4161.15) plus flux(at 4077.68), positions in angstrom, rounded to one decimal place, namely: 20.5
